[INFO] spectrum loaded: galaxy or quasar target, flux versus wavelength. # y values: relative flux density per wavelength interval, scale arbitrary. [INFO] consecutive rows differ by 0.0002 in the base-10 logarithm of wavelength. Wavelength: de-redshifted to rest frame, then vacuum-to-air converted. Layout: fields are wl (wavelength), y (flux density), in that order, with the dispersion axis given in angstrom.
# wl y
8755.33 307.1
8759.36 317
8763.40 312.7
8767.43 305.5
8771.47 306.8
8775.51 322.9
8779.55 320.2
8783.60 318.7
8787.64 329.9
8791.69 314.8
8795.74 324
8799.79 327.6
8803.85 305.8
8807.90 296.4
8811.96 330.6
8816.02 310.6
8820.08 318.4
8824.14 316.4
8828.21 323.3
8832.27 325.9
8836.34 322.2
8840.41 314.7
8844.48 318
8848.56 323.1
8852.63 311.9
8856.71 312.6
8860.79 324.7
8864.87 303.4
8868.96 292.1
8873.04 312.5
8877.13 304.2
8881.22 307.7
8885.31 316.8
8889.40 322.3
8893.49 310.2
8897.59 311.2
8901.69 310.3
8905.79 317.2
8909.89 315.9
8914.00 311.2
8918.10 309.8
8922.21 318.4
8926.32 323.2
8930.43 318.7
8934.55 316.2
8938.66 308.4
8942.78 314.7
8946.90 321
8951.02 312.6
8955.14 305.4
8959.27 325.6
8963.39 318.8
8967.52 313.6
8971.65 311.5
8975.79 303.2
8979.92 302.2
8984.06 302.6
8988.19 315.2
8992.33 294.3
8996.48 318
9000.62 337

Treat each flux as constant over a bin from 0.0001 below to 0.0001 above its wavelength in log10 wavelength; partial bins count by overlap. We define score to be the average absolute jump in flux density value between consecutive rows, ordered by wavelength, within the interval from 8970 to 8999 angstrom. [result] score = 11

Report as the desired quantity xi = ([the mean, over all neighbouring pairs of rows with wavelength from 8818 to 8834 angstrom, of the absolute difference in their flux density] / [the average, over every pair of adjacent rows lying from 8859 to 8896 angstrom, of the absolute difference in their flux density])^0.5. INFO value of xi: 0.58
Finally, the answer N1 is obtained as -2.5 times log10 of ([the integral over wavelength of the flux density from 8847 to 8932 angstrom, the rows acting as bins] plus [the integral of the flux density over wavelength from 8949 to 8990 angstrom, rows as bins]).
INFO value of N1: -11.49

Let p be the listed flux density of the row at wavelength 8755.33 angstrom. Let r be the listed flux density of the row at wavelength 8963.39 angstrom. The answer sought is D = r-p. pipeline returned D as 11.7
